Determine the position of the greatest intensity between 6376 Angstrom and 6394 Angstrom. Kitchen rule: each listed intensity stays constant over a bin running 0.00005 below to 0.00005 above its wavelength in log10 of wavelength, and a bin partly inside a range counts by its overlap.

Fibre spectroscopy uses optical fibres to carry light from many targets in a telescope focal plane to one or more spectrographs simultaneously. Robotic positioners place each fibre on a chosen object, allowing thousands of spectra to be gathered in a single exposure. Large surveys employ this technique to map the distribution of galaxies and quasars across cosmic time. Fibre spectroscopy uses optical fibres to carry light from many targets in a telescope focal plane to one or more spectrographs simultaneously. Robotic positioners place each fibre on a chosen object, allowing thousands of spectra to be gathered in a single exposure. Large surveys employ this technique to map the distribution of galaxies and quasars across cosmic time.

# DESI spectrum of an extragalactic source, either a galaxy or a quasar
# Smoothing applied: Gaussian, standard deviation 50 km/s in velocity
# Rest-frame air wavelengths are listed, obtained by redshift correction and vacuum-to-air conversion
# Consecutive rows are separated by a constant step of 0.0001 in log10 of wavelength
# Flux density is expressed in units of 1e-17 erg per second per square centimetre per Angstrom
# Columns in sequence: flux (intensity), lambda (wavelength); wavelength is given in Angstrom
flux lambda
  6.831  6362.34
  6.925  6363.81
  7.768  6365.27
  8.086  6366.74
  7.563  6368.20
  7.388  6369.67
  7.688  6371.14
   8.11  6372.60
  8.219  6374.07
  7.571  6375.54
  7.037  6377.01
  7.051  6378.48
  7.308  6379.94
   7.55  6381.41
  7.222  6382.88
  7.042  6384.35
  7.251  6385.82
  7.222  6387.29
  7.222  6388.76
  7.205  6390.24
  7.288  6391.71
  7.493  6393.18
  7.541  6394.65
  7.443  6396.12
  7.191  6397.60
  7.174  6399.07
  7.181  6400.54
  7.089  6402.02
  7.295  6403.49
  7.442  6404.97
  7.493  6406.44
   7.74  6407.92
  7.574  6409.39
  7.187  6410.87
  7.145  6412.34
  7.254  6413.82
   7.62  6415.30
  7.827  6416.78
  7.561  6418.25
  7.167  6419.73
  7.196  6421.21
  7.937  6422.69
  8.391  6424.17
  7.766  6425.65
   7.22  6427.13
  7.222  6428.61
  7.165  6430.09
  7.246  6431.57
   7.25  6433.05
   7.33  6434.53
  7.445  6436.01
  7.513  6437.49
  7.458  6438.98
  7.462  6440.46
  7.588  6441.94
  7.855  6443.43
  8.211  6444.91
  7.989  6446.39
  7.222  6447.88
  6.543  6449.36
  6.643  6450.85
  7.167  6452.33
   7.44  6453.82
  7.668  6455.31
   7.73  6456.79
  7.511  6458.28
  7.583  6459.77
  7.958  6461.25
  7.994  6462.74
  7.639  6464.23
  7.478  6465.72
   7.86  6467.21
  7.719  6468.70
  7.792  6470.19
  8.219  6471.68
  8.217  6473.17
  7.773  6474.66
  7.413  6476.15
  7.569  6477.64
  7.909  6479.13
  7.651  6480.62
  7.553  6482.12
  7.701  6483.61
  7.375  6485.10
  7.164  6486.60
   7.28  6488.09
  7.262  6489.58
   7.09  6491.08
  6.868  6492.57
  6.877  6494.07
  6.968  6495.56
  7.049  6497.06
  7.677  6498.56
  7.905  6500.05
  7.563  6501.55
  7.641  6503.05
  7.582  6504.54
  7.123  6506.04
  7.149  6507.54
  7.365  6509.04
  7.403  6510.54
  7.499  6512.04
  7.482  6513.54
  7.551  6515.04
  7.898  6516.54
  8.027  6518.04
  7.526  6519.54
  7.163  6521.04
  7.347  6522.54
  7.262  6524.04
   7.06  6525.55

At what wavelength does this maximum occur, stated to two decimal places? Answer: 6381.41 Angstrom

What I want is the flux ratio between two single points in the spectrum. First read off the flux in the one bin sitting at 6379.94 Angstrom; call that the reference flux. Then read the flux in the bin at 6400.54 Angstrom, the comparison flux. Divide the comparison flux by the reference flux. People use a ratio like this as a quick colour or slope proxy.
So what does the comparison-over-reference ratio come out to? 0.983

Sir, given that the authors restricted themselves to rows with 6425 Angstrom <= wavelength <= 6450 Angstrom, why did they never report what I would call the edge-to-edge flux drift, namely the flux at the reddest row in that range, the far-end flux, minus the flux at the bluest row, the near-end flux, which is -1.2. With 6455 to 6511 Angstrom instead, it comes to -0.3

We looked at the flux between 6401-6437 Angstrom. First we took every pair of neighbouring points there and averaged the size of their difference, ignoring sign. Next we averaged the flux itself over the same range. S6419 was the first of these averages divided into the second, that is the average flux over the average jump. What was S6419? 32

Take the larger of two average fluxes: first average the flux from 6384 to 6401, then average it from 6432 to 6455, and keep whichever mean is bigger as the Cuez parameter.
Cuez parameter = 7.41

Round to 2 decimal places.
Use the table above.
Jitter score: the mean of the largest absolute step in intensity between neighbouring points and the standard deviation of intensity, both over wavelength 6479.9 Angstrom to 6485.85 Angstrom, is 0.23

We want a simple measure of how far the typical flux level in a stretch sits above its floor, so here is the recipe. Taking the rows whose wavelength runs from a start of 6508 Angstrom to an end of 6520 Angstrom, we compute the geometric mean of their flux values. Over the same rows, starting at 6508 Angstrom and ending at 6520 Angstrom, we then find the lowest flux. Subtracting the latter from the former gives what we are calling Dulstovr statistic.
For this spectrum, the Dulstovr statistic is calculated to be 0.23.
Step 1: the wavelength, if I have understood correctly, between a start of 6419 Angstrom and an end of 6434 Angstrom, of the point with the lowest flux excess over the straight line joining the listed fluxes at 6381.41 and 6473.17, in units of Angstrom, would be 6430.09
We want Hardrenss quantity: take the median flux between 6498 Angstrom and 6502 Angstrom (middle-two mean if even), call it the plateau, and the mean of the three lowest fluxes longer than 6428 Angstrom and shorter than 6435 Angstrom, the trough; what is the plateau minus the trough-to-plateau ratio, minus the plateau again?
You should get -0.939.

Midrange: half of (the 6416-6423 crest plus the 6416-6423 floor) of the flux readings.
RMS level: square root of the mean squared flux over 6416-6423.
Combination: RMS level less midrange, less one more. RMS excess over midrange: -1.01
